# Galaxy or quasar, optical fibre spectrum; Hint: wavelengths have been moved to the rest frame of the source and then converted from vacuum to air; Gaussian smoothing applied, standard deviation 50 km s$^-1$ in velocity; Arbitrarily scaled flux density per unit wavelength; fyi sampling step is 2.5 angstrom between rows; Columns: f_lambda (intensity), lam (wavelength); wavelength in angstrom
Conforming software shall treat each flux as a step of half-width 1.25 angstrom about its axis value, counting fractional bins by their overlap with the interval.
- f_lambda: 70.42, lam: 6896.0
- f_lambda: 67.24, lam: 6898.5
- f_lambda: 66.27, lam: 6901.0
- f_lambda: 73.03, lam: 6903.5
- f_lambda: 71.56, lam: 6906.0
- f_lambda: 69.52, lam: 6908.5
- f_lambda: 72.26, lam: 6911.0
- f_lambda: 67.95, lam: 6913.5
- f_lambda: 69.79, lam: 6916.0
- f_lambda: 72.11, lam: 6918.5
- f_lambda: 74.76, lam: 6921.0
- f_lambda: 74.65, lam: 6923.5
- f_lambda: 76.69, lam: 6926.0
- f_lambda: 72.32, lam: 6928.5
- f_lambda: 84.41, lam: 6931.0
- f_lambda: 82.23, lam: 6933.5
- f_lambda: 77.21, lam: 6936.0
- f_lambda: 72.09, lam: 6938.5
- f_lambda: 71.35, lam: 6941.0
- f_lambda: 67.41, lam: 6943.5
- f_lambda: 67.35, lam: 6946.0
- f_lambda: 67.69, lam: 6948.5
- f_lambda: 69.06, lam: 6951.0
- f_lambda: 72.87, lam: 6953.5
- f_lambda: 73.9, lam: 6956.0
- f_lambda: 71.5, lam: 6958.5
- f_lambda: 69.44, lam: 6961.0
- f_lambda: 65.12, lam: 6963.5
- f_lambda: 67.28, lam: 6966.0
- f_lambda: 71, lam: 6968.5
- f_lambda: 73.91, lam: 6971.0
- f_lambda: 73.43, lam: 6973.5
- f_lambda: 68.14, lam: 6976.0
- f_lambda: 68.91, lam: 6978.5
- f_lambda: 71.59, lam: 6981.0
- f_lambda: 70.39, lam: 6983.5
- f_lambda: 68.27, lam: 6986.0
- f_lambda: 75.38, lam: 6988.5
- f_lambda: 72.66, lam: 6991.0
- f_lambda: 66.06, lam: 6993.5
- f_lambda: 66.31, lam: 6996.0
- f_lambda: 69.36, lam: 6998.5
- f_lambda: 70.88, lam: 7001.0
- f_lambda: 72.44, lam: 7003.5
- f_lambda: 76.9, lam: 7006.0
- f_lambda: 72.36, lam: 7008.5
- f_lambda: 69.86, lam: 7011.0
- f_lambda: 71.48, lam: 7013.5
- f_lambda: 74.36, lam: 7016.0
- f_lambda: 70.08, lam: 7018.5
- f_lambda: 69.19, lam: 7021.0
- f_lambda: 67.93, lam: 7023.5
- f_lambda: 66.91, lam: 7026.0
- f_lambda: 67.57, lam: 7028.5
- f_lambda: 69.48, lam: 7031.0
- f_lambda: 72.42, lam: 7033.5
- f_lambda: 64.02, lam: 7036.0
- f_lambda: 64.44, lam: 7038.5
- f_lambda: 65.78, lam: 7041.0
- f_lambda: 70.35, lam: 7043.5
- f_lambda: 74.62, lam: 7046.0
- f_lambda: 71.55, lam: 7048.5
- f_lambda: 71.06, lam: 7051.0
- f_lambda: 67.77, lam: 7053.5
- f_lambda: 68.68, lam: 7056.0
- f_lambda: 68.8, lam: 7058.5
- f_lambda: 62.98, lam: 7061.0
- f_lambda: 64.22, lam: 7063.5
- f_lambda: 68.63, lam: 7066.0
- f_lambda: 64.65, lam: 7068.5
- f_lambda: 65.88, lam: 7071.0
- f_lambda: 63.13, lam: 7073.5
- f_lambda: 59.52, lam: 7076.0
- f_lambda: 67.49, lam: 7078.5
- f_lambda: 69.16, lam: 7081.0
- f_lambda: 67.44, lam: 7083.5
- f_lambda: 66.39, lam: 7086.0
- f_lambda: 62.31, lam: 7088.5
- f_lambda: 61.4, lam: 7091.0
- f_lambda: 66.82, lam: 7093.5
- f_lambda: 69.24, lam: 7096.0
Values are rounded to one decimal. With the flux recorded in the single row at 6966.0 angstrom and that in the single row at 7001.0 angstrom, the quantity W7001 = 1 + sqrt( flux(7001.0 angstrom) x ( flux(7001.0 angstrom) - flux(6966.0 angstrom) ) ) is 17.0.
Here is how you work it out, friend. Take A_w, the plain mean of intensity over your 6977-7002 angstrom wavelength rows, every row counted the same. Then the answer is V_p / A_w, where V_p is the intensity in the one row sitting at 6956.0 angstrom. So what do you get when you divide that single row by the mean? 1.06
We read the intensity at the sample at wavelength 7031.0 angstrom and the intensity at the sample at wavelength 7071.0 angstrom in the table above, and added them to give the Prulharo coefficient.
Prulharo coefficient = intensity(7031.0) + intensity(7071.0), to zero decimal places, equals 135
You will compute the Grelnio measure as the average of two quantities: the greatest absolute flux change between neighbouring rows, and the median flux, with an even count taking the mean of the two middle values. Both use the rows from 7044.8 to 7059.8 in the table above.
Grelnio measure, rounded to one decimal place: 36.6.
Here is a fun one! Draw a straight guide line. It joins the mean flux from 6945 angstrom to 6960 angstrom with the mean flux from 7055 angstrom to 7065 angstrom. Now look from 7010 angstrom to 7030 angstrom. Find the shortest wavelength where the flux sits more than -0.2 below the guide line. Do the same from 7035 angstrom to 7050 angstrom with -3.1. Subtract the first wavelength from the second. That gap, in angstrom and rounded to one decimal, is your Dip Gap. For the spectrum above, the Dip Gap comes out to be 10.0 angstrom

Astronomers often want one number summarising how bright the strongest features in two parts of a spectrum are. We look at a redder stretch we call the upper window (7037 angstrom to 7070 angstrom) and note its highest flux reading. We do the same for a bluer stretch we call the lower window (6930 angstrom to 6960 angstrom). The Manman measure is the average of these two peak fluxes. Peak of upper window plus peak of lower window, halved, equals 79.5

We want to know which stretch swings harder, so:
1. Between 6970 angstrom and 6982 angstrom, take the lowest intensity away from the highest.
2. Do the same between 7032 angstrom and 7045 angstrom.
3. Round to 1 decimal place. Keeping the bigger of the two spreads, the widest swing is 8.4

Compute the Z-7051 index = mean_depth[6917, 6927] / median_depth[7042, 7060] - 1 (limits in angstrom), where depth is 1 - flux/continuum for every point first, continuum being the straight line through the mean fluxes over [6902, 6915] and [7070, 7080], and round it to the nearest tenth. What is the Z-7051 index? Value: -0.2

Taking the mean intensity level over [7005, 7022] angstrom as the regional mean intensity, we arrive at 72.0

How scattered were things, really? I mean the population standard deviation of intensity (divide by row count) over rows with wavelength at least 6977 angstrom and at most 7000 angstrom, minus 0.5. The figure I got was 2.3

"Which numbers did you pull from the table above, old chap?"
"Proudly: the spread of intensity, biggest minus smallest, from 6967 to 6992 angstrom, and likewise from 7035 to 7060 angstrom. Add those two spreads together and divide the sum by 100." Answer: 0.178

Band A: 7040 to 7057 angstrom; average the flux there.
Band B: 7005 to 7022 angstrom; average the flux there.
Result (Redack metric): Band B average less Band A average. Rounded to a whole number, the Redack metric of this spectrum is 2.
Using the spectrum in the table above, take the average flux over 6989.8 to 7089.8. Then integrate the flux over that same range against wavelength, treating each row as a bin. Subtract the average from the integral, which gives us 6769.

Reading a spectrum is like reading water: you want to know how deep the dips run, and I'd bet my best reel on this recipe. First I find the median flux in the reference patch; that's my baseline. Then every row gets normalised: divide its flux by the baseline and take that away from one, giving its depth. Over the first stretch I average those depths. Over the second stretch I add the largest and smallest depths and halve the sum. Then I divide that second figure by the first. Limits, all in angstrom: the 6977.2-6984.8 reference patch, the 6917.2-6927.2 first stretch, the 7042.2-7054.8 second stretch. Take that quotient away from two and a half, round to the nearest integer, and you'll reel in 2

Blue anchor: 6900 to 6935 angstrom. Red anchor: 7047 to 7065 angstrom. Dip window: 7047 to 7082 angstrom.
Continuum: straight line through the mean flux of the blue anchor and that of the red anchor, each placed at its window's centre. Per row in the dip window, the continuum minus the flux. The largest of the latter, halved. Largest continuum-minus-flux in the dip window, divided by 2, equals 3.8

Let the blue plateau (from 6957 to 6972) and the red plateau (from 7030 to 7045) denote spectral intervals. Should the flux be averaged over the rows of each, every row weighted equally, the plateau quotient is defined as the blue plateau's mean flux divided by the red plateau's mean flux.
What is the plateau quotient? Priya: 1.03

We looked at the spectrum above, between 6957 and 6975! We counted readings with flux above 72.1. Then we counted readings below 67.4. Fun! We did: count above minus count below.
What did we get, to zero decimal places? 0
